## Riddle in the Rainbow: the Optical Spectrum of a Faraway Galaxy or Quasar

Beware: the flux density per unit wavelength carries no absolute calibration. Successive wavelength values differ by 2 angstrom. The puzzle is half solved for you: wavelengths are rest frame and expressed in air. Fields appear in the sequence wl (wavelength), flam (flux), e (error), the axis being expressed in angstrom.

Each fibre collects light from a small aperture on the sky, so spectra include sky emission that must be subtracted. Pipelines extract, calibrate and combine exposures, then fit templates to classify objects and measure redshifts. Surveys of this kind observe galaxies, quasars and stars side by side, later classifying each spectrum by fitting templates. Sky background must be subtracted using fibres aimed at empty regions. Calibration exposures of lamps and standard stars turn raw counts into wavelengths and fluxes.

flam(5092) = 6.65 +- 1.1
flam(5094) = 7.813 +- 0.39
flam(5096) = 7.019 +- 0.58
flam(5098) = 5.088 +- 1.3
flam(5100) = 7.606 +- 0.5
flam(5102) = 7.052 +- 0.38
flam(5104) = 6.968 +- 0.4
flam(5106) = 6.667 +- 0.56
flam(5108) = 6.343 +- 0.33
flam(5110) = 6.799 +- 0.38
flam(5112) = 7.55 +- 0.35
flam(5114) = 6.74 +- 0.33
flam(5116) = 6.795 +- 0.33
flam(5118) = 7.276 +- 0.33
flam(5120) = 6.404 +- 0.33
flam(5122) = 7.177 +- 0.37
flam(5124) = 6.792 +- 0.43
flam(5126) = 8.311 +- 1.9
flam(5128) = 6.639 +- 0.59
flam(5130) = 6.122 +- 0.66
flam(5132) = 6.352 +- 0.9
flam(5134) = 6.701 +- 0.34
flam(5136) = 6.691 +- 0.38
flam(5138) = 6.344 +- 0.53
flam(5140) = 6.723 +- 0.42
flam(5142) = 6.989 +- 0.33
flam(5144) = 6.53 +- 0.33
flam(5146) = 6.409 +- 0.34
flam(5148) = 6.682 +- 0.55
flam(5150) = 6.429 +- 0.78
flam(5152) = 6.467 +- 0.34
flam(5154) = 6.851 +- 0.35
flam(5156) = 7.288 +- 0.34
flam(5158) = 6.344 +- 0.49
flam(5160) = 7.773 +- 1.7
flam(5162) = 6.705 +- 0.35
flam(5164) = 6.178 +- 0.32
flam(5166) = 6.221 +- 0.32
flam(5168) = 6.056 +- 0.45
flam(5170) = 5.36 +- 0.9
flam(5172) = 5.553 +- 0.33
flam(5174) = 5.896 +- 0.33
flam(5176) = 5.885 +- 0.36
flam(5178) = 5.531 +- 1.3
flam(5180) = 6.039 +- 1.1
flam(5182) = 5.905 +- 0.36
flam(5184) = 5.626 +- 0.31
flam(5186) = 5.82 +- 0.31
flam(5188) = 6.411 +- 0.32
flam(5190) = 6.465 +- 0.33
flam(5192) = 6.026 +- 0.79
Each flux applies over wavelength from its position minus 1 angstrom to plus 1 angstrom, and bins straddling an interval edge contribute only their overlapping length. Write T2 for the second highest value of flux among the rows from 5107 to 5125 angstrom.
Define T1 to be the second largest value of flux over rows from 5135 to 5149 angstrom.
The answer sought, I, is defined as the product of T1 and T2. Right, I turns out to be 48.9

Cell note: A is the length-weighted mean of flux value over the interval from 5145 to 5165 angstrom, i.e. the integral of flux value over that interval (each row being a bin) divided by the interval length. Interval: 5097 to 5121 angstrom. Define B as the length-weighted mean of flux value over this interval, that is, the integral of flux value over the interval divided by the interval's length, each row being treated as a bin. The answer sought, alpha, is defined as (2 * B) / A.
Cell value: 2.02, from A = 6.71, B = 6.8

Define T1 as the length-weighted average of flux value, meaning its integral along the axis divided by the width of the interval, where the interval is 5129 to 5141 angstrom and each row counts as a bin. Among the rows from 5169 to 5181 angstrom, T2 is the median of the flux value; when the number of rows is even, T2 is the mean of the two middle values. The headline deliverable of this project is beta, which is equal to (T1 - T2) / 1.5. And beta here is 0.51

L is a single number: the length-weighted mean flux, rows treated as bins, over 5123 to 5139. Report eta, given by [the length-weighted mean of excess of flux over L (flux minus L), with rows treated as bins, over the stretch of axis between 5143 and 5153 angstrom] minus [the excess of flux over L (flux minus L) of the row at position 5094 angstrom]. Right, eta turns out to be -1.31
